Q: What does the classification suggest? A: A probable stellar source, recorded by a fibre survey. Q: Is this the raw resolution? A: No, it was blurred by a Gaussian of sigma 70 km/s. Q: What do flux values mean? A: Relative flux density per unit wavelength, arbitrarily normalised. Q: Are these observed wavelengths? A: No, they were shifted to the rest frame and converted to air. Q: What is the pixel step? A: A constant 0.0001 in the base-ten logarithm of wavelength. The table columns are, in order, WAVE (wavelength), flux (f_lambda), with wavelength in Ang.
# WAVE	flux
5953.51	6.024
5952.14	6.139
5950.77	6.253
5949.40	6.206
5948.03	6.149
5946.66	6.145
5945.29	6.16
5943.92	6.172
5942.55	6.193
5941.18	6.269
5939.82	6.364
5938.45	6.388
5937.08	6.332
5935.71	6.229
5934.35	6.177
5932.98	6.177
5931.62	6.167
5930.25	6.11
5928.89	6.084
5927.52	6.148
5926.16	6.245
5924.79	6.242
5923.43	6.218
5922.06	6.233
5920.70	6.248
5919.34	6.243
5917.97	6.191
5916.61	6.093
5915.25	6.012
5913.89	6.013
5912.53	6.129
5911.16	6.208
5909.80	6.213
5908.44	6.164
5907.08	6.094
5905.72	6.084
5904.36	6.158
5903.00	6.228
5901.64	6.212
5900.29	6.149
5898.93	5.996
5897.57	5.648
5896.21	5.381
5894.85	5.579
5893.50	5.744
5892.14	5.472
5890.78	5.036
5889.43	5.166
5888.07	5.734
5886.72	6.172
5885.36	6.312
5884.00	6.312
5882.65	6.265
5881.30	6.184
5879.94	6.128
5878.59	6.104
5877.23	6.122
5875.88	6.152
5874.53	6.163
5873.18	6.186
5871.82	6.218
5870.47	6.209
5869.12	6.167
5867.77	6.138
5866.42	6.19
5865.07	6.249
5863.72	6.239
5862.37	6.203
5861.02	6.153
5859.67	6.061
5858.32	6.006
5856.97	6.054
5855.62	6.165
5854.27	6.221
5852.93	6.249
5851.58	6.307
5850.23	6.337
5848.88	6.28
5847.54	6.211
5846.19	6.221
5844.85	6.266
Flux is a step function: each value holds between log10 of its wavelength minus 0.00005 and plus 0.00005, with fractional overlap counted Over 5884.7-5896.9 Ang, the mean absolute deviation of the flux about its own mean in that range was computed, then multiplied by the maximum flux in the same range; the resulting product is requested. 2.1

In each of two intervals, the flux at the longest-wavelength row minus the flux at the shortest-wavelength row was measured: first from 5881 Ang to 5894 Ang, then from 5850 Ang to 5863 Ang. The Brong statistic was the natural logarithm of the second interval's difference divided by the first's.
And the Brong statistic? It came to -1.2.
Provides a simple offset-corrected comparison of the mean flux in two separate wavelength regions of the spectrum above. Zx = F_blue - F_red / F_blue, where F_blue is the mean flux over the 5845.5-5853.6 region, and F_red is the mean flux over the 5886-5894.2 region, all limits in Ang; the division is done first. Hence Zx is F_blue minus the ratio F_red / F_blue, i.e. 5.38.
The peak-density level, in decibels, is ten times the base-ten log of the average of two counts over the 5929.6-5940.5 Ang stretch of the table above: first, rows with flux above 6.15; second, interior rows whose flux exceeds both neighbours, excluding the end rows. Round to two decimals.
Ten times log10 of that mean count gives 6.02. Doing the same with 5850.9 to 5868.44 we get 6.99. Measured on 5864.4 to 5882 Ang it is 6.99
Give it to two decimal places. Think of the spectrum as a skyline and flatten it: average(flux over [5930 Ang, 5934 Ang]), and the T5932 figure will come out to 6.15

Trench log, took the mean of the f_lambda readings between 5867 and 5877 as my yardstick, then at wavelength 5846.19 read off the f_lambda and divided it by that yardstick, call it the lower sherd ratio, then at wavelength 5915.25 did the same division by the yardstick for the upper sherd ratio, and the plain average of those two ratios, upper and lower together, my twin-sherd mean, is 0.99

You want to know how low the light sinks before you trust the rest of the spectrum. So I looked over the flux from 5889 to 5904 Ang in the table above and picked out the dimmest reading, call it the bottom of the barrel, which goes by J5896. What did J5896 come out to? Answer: 5.036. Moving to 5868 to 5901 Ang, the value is 5.036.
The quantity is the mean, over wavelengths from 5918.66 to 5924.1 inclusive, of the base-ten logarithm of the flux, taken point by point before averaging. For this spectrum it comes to 0.795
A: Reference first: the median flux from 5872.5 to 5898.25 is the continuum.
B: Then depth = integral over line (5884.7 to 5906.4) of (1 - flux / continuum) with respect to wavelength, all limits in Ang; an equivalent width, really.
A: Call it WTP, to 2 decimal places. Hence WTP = 1.08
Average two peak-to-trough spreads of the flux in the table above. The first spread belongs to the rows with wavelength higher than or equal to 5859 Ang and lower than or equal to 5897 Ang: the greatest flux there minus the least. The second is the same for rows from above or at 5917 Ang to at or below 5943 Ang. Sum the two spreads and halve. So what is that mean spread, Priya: 0.790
